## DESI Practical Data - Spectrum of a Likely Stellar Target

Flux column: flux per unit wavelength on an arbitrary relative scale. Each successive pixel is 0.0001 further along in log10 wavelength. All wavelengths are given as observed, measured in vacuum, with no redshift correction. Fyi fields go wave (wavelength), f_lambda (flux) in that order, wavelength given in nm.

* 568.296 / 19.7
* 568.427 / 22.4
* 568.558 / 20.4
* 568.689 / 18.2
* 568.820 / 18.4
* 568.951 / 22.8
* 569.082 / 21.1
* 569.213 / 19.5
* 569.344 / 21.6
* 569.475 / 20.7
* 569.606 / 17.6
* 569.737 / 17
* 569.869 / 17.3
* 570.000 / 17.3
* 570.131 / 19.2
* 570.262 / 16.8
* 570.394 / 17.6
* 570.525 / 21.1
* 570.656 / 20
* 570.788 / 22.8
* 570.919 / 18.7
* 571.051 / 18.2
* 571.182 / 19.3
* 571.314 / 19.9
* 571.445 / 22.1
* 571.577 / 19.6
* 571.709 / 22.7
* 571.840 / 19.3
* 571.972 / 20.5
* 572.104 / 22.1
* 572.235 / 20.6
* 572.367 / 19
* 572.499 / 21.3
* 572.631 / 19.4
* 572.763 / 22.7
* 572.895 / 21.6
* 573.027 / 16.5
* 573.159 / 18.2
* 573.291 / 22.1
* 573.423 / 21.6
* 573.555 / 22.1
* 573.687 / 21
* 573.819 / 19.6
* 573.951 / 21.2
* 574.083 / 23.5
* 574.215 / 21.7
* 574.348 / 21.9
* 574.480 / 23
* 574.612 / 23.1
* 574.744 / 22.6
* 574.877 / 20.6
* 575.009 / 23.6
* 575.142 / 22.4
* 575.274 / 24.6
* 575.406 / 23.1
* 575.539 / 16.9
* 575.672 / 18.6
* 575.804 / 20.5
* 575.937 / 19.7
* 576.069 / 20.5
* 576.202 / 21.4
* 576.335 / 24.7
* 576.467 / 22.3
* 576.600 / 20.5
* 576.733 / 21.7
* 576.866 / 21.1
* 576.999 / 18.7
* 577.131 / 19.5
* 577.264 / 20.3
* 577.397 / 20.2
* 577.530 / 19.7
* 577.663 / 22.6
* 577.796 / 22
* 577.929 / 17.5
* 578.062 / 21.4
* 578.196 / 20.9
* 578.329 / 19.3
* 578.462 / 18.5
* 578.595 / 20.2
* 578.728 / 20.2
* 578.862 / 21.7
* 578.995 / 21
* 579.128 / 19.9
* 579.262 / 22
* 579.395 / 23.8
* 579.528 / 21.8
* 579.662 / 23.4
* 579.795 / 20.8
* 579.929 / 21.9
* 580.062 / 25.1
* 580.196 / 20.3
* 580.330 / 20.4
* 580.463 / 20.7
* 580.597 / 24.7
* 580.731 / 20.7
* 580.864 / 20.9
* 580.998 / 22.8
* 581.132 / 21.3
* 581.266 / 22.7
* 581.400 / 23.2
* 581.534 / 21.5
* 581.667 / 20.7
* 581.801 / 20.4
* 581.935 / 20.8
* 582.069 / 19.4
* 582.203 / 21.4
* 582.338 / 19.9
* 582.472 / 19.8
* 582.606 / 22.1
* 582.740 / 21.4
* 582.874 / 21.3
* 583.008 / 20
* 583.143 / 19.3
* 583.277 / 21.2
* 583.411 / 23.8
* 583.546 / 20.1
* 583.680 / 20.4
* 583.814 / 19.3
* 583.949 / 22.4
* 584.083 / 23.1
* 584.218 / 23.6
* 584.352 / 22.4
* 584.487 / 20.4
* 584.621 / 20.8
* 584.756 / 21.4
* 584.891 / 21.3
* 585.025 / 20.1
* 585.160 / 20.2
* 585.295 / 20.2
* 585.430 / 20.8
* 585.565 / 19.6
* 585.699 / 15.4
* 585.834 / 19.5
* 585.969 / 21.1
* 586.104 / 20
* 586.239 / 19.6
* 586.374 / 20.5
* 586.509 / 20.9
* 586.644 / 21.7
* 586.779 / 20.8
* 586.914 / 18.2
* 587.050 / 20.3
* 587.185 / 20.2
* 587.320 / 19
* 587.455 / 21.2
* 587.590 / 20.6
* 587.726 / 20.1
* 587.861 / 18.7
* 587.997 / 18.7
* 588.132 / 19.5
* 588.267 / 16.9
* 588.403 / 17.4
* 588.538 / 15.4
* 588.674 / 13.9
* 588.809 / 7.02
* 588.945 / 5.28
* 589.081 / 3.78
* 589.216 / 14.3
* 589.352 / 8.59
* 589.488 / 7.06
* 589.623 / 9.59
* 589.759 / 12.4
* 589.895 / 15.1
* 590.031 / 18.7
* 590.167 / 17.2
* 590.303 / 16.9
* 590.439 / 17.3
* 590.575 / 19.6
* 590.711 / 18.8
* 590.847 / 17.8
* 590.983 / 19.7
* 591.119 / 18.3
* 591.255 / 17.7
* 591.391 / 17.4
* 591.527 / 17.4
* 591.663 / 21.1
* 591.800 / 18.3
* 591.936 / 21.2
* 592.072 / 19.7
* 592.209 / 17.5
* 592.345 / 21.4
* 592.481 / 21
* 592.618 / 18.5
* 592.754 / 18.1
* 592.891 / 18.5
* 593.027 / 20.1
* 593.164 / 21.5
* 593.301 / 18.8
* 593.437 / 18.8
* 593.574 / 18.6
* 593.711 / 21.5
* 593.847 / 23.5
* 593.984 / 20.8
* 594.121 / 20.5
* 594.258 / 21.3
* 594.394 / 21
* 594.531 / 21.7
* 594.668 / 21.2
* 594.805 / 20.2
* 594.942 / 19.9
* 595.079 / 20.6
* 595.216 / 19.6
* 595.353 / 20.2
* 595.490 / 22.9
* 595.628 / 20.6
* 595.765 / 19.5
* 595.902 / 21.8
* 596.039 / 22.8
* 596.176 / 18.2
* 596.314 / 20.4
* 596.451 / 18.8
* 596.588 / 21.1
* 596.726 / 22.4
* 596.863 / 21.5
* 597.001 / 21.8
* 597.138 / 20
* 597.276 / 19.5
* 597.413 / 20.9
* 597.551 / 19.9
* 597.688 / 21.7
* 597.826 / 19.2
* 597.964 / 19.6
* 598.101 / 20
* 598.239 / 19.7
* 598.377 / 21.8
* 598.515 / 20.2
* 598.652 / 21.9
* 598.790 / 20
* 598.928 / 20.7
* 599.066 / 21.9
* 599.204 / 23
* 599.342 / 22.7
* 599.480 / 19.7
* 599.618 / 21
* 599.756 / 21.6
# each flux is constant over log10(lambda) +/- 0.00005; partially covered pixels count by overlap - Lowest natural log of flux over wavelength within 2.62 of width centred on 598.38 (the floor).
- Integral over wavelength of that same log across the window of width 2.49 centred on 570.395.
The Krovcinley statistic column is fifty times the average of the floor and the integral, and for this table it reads 258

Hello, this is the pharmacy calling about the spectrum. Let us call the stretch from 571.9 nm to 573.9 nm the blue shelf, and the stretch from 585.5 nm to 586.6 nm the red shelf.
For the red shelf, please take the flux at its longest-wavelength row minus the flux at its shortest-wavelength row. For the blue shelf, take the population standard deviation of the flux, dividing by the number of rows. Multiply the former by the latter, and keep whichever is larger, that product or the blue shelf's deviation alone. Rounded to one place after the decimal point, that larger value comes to 2.2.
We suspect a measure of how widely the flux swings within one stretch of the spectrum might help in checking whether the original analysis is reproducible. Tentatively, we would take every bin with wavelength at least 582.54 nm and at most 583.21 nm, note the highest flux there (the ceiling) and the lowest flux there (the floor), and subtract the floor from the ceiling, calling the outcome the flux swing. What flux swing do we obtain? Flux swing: 2.8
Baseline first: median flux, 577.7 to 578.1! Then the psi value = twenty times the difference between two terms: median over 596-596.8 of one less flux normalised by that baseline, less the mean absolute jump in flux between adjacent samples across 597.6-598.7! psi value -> -25.1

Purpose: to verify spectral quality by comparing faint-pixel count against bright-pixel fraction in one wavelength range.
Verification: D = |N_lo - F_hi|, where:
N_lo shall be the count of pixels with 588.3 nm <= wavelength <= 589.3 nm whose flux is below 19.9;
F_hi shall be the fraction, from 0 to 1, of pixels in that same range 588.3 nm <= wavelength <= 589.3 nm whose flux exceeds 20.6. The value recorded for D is 7.0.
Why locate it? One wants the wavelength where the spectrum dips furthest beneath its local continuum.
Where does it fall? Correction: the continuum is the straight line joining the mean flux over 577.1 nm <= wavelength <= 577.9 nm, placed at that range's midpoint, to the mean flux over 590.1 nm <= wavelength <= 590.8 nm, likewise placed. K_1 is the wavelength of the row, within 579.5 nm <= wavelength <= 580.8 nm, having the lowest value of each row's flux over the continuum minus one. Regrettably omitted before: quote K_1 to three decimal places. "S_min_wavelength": 580.196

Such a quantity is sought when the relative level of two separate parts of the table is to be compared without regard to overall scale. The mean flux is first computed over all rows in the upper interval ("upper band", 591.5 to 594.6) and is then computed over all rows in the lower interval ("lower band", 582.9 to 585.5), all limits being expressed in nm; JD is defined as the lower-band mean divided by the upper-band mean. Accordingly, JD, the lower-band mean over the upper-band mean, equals 1.05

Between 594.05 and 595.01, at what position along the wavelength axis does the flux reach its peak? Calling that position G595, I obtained 594.531 nm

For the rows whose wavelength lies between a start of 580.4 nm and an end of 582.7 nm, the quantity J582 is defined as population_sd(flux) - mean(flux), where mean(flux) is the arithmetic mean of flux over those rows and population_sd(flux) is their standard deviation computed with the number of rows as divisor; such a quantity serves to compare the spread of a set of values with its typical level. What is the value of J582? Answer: -20.0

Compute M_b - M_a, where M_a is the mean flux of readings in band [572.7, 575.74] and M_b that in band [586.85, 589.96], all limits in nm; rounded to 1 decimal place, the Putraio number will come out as -6.5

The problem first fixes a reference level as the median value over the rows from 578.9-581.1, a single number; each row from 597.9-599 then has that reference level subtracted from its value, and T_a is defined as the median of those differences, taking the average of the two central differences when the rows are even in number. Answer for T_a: -1.3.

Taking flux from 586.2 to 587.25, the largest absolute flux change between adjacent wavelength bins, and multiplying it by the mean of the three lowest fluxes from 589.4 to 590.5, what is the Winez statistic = 25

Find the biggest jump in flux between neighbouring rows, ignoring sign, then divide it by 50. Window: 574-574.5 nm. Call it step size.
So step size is 0.04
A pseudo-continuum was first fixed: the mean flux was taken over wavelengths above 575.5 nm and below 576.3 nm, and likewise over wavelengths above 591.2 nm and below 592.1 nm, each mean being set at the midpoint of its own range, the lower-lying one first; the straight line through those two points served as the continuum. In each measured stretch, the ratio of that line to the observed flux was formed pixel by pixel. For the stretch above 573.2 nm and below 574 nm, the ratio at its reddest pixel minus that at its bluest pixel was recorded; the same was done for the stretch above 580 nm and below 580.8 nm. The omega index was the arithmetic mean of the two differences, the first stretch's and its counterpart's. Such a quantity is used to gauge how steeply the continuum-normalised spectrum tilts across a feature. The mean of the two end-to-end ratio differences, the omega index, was 0.10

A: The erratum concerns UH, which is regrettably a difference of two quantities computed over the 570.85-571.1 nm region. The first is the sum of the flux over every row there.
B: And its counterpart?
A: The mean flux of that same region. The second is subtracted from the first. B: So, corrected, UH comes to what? 18.4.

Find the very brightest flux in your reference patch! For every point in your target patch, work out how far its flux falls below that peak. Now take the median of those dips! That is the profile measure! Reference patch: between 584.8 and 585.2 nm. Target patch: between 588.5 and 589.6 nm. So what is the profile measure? 13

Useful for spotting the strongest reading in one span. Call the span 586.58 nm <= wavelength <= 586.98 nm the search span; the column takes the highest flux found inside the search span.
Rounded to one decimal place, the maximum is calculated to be 21.7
